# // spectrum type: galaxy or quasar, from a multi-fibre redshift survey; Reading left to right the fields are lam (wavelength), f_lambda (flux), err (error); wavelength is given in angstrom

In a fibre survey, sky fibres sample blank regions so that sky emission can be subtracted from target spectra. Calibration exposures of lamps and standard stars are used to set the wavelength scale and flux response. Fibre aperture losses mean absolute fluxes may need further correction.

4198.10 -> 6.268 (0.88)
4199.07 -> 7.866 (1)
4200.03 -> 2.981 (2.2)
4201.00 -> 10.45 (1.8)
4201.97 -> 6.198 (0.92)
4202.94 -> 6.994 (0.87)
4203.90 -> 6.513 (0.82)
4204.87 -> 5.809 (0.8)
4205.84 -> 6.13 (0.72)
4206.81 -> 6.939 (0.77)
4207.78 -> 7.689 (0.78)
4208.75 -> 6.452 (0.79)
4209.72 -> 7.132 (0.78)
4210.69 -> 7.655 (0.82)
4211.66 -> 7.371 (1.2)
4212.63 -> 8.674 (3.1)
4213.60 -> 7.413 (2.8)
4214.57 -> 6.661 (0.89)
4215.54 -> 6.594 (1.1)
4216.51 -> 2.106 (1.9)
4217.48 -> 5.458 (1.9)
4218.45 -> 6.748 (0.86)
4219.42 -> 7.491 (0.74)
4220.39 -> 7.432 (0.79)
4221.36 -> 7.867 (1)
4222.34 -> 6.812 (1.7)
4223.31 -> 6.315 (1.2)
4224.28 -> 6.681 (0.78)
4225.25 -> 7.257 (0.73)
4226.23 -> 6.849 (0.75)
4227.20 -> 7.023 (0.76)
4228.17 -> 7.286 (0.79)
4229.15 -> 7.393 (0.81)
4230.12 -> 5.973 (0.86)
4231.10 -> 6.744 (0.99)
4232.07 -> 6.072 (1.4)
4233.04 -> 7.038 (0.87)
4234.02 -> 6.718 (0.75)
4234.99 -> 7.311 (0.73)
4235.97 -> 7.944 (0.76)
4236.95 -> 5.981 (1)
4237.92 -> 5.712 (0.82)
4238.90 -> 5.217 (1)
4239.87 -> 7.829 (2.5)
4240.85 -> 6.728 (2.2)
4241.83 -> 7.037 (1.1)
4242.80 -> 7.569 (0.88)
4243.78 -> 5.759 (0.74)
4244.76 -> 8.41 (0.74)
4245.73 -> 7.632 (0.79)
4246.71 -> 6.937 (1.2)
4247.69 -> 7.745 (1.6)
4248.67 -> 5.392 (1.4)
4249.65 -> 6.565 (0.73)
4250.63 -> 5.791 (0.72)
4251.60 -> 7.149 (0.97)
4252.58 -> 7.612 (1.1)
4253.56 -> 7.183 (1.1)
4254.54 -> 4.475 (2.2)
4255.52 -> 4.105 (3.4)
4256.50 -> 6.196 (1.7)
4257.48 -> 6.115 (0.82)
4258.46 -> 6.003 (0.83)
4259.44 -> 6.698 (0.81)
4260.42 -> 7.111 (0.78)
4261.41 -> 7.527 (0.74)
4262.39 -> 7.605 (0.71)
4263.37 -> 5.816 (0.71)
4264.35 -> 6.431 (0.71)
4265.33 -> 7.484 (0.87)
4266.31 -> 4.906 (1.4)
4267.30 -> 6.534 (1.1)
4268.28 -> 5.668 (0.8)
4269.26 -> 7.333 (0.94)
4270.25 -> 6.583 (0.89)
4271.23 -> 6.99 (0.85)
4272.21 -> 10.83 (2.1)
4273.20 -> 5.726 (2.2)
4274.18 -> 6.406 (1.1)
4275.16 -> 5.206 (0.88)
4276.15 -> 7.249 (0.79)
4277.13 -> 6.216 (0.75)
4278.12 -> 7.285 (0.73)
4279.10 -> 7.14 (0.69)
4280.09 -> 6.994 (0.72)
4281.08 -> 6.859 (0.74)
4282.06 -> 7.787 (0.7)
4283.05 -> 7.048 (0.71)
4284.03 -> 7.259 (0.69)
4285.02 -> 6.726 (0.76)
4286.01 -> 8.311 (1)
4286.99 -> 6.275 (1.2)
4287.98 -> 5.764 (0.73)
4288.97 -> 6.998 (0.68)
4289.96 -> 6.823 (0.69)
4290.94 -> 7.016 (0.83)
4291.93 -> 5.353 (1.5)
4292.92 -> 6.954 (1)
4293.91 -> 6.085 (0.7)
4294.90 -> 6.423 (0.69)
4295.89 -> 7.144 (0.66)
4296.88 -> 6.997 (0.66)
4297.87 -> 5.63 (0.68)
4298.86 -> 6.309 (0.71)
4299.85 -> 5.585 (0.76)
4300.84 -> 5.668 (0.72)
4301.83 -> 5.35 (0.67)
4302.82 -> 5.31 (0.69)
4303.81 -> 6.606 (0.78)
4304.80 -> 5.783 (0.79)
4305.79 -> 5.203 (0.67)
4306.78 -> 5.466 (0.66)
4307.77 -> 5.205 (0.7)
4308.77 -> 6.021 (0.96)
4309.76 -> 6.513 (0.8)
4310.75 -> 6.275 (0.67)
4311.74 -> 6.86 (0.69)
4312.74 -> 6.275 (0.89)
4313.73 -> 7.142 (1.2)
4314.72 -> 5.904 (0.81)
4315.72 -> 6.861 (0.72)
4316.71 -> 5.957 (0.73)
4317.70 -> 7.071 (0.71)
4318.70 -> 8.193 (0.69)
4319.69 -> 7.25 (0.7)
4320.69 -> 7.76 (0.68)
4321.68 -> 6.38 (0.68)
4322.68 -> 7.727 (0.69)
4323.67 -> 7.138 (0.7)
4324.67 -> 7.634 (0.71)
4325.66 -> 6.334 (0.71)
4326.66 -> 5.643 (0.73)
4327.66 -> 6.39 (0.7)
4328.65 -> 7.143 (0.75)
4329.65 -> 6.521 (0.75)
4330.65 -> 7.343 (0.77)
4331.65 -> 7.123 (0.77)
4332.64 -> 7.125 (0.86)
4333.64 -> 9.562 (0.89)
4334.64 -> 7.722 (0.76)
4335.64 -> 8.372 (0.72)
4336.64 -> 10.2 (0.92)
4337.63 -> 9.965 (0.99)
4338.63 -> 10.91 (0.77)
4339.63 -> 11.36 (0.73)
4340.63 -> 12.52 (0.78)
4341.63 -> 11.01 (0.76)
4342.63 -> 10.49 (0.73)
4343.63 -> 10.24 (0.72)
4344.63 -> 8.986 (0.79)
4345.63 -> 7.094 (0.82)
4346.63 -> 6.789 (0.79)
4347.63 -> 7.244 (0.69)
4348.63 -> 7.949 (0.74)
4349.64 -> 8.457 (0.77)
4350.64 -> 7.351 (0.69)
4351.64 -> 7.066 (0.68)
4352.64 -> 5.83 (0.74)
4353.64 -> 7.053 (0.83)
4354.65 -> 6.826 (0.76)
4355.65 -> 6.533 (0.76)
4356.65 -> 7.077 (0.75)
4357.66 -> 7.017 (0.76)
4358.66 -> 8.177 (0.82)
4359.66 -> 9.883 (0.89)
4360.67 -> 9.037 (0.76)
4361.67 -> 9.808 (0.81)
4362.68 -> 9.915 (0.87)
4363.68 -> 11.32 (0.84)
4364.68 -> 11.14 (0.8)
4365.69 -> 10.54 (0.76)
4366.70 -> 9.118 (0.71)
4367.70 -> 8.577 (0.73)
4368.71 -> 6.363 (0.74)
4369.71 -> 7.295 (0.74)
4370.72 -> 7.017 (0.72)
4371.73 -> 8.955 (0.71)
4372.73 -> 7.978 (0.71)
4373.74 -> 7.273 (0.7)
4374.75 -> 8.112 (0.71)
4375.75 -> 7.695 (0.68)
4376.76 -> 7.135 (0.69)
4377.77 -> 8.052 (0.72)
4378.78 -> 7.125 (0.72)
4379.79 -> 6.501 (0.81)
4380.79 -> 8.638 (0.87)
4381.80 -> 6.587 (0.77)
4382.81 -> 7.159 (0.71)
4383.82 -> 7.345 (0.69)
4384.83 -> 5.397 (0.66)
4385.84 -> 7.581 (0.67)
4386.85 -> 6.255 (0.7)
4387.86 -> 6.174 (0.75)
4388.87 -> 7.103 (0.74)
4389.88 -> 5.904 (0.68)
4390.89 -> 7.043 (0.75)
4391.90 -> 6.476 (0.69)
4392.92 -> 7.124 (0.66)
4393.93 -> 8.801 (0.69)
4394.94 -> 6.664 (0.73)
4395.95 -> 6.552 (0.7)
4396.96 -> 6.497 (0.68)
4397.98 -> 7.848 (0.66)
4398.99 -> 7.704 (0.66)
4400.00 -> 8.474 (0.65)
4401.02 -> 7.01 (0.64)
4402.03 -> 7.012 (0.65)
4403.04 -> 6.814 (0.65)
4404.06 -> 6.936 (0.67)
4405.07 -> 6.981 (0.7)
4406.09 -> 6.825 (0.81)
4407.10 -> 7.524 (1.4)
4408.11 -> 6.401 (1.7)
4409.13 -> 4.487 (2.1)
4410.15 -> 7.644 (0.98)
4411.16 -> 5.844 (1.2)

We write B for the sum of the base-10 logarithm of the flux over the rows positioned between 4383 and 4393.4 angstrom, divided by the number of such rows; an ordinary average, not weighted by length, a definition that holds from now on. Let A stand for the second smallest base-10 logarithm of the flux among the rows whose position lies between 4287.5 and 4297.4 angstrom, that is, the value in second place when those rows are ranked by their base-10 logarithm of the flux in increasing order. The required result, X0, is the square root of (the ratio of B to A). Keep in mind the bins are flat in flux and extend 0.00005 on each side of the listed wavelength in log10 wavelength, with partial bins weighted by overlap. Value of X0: 1.04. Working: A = 0.761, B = 0.820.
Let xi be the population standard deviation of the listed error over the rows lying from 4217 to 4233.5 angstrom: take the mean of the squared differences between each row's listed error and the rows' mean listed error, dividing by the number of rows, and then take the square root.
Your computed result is 0.34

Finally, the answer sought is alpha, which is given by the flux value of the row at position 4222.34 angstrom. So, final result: 6.812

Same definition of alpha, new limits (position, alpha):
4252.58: 7.612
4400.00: 8.474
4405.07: 6.981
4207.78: 7.689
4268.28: 5.668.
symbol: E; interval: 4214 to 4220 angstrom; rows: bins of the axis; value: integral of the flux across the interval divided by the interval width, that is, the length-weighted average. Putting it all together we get 5.90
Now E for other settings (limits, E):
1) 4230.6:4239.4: 6.53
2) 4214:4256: 6.62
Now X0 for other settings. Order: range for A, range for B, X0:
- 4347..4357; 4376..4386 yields 1.02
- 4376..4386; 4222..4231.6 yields 1.01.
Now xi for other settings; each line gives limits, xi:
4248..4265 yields 0.69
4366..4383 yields 0.05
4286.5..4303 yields 0.22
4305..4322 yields 0.14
